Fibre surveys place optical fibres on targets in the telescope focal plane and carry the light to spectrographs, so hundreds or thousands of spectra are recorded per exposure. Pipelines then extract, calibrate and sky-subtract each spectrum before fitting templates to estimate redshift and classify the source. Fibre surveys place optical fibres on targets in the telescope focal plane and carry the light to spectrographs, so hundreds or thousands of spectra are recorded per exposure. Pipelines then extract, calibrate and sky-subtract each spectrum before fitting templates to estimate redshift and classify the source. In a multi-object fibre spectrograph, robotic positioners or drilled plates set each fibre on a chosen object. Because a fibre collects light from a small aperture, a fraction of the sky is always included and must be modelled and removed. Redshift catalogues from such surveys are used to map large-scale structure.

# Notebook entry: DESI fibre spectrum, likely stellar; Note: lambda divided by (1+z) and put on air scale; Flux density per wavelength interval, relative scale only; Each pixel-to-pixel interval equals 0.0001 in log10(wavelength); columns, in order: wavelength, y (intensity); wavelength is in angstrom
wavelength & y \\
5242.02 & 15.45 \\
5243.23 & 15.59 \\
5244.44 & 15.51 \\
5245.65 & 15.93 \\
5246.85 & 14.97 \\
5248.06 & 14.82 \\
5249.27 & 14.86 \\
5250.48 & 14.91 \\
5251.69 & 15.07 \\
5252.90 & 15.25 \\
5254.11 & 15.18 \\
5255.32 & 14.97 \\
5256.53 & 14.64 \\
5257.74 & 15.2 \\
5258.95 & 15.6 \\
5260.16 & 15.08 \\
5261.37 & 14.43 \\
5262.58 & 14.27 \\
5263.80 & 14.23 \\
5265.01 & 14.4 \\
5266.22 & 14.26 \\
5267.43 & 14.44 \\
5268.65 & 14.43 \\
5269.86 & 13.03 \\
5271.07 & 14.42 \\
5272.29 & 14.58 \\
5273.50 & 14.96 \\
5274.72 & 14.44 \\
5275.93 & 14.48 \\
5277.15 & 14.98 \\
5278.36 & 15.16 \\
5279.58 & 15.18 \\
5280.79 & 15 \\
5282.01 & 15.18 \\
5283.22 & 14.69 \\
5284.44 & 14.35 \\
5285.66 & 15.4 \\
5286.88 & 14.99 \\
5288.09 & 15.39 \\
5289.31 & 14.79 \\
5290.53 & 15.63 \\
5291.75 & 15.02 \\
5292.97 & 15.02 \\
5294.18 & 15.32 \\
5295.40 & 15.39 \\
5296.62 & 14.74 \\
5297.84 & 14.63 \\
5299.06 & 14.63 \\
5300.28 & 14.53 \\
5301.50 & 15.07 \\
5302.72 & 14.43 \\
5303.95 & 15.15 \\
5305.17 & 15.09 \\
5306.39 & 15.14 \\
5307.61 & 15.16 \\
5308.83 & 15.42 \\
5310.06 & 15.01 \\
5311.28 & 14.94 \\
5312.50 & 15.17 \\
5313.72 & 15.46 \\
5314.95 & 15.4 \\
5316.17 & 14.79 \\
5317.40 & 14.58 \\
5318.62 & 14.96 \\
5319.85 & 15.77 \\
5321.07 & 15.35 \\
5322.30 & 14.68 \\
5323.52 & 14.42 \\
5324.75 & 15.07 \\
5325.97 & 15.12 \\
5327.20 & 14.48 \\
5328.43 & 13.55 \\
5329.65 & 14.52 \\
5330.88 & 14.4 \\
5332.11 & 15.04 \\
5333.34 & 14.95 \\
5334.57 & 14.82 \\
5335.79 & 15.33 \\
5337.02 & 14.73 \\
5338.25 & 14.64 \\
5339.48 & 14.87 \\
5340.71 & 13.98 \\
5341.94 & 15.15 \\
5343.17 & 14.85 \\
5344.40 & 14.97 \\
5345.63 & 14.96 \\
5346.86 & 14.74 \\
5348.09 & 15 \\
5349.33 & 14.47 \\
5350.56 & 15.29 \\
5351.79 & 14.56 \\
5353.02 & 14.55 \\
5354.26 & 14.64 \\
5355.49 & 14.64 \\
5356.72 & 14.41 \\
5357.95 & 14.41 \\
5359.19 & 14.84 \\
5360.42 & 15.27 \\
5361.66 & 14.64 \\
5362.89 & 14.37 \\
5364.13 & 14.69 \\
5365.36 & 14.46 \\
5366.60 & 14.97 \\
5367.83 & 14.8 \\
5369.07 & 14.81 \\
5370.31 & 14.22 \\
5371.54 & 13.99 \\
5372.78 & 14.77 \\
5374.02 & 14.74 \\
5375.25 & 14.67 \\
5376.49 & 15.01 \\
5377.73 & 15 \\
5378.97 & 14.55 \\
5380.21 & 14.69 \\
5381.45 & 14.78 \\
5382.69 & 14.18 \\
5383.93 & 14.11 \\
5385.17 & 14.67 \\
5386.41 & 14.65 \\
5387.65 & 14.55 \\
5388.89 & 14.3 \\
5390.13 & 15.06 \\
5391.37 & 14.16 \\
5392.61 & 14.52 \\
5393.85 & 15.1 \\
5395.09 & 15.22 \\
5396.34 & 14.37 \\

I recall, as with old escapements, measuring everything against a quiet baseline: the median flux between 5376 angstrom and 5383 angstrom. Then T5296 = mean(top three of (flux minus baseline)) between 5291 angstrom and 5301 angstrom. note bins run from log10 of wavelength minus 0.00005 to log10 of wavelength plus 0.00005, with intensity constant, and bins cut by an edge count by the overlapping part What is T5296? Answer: 0.51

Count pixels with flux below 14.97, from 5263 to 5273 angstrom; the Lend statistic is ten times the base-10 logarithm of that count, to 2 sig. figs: 9.0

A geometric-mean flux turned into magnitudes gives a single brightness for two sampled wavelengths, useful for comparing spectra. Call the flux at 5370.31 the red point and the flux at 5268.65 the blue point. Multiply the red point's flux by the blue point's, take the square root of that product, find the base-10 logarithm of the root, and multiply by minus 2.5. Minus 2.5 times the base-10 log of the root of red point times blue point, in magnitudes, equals -2.89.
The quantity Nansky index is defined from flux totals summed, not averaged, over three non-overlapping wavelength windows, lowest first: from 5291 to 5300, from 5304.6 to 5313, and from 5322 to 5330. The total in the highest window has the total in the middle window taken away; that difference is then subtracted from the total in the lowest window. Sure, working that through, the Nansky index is 109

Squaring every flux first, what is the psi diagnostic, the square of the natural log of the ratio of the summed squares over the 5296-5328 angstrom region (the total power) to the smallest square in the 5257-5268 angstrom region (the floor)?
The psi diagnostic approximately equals 11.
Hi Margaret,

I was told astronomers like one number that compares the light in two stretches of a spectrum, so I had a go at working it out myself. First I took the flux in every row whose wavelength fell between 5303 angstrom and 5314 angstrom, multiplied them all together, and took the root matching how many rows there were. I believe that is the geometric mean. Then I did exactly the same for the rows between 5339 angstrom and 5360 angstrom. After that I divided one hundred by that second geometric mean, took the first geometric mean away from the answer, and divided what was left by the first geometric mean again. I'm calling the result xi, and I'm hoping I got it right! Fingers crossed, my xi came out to -0.552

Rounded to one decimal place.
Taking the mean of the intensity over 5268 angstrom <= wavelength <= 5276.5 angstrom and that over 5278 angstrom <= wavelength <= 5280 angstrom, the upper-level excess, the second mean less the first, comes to 0.8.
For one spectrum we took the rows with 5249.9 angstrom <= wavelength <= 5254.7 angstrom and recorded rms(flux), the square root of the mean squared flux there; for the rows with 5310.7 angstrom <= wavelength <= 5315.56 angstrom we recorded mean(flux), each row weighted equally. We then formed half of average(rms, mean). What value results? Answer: 7.59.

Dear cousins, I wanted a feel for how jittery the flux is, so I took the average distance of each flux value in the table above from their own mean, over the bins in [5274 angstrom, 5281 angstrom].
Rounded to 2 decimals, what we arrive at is 0.28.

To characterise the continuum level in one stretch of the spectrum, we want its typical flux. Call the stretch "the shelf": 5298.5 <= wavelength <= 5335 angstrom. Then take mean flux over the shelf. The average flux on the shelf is 14.9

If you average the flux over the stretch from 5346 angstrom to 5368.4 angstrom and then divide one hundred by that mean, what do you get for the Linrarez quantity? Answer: 6.80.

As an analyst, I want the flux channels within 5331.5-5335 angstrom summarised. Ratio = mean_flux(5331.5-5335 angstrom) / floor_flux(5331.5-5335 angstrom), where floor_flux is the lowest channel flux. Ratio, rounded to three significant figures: 1.01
